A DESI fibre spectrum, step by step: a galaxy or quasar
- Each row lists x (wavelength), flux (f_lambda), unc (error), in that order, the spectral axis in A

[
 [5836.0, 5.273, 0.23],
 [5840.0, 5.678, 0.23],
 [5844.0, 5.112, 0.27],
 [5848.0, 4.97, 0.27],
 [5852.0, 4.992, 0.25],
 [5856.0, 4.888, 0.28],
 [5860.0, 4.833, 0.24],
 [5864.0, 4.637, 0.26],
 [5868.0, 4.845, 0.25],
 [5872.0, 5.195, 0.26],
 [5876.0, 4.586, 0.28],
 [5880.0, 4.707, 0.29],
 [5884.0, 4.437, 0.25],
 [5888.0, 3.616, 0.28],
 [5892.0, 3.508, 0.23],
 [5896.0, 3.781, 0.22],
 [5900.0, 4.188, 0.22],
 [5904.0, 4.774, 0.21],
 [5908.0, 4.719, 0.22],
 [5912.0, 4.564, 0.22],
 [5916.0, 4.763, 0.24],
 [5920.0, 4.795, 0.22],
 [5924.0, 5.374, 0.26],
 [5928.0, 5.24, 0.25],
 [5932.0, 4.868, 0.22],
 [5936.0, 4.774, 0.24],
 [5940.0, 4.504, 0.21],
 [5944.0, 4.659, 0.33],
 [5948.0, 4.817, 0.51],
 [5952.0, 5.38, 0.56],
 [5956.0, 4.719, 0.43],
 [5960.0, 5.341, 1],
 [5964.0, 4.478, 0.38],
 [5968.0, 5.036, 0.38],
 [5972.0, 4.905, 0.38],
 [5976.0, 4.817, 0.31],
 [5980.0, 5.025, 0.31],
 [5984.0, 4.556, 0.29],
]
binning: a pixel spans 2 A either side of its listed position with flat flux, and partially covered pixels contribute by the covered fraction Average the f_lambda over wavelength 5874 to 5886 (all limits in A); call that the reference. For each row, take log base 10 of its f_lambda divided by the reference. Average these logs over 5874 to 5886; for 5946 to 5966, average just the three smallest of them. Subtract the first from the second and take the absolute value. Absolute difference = 0.01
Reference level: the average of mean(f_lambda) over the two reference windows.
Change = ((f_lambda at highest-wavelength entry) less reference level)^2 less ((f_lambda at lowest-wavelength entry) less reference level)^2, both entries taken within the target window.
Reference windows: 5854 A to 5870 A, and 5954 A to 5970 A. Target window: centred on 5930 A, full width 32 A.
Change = 0.03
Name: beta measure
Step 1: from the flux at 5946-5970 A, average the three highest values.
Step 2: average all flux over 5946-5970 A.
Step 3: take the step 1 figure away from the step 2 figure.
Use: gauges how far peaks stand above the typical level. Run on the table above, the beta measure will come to -0.29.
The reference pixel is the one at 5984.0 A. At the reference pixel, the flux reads 4.556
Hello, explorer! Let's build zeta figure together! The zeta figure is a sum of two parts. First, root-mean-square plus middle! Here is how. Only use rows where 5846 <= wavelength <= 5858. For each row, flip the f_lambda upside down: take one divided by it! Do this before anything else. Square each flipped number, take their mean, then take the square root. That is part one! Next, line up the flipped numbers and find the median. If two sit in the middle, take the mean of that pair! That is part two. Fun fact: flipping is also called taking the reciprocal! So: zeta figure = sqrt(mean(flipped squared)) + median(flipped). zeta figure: 0.403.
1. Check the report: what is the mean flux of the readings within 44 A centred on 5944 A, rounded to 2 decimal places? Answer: 4.92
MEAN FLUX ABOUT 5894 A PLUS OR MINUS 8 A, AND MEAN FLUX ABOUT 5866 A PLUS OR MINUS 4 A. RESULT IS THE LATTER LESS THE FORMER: 1.0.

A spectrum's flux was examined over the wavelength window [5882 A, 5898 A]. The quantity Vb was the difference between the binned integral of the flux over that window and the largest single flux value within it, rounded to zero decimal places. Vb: 57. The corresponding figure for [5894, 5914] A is 83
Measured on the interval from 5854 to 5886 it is 147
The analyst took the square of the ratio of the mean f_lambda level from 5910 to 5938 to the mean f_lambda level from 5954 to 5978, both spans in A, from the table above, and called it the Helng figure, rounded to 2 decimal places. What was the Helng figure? 1.01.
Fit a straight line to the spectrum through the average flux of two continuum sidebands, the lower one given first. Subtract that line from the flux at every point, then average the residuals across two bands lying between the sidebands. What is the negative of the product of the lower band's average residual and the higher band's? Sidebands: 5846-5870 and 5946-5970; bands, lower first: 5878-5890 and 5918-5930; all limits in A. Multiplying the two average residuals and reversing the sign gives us 0.13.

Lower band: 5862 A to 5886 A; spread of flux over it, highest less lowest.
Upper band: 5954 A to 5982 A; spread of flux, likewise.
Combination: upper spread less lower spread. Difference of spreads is 0.1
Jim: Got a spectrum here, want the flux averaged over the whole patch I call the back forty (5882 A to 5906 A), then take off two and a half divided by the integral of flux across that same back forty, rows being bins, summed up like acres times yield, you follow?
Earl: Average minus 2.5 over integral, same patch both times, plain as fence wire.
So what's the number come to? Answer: 4.0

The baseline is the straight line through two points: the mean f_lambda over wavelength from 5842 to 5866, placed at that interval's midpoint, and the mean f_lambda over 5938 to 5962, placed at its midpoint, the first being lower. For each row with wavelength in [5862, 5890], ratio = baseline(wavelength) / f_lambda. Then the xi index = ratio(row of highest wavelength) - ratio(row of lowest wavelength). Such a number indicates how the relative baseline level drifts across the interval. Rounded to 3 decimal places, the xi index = 0.299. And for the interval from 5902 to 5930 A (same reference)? -0.091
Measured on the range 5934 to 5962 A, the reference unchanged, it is -0.109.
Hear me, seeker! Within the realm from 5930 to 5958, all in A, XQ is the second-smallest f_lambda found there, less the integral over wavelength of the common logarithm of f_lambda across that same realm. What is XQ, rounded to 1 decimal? -14.4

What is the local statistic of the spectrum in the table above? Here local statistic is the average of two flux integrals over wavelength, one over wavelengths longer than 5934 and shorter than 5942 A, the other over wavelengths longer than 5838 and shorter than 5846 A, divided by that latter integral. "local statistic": 0.93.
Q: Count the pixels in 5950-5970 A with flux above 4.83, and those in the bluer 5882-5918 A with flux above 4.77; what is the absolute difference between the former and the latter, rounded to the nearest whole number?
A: 2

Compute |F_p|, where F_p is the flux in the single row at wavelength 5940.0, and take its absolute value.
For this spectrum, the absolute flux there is 4.50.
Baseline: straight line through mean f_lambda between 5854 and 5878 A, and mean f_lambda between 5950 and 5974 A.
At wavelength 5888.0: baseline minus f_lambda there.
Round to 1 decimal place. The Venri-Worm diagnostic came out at 1.2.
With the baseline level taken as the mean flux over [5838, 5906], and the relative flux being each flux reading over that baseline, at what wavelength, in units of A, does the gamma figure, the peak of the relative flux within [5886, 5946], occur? 5924.0 A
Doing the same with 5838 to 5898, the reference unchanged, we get 5840.0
